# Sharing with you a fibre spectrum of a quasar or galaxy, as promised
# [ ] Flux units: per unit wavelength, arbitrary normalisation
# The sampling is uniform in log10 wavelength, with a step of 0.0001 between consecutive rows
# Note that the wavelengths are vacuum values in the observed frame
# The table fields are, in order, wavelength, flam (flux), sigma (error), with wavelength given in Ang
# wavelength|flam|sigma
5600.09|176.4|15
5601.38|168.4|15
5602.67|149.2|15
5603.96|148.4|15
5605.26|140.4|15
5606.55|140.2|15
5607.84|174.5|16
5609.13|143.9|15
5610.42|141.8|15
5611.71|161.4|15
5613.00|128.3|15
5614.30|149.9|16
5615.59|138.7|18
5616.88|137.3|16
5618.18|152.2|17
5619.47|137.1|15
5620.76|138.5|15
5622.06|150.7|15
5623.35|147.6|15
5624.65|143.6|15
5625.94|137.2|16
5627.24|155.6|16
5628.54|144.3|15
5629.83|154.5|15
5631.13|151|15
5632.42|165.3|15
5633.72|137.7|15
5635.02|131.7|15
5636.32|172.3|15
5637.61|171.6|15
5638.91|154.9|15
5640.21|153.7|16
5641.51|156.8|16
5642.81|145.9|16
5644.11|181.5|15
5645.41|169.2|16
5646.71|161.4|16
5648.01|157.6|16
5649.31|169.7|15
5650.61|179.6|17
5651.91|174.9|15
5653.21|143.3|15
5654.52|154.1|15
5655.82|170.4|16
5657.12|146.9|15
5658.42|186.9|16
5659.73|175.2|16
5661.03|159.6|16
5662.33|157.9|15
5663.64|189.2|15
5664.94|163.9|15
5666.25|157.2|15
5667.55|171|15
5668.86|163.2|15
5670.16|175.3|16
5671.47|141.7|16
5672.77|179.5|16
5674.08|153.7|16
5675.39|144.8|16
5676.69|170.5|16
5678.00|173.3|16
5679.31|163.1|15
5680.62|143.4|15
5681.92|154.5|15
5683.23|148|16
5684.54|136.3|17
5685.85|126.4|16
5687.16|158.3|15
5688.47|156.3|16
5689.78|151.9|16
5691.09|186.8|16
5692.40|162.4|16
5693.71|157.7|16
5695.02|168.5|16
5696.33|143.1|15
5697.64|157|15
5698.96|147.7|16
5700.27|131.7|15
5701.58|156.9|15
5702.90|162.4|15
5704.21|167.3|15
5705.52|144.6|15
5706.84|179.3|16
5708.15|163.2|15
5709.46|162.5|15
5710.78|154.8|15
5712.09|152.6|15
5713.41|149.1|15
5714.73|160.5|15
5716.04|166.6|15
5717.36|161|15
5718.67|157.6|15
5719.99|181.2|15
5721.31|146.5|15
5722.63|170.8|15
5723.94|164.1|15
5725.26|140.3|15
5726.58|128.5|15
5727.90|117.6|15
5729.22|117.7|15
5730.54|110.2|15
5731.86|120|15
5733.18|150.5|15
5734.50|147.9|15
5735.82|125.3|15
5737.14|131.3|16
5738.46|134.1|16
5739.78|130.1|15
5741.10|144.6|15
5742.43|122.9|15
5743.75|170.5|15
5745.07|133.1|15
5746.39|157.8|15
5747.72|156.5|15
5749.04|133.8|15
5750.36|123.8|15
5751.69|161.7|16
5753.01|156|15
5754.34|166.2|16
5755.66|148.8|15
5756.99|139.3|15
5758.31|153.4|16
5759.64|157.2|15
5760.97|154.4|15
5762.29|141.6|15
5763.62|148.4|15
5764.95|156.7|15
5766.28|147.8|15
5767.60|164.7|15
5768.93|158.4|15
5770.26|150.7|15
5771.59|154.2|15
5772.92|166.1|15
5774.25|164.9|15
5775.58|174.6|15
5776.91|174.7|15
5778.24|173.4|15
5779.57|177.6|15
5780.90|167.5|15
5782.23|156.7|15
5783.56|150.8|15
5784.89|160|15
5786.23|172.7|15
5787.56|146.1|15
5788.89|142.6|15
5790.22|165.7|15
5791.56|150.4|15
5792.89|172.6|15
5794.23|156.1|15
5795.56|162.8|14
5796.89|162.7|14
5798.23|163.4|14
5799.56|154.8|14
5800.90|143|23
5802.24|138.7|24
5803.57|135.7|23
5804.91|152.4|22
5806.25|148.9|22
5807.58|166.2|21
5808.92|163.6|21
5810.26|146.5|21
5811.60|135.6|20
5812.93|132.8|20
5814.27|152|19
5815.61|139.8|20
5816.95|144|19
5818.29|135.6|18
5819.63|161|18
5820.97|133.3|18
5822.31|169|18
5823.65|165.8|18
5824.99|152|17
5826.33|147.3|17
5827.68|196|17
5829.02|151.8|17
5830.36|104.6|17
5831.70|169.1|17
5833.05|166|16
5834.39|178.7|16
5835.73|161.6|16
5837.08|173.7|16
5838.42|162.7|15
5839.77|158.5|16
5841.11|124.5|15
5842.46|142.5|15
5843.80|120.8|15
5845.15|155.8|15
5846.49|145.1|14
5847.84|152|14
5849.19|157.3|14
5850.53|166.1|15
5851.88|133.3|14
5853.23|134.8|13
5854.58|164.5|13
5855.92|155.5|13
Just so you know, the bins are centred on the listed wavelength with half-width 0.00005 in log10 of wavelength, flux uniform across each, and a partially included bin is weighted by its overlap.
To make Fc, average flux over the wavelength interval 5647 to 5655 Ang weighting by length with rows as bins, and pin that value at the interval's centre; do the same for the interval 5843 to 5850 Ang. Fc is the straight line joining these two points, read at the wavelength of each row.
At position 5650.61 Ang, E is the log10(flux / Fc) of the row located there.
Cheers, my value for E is 0.041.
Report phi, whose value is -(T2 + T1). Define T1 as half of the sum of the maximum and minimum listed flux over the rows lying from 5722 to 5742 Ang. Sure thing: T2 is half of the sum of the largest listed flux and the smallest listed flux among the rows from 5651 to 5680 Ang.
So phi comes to -306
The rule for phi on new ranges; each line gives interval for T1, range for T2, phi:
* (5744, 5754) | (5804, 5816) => -292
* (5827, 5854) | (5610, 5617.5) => -295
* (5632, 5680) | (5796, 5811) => -311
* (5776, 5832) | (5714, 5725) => -314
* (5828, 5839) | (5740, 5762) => -288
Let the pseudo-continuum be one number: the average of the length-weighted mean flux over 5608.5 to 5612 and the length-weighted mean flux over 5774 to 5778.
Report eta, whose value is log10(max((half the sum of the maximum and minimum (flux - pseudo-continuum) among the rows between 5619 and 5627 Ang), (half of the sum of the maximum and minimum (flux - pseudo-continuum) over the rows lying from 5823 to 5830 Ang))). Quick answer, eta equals 1.1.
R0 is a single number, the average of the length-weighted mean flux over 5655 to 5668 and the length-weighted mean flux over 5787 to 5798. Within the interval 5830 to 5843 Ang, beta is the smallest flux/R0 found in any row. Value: 0.64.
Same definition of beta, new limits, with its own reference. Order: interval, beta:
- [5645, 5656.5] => 0.88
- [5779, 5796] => 0.88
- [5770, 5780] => 0.93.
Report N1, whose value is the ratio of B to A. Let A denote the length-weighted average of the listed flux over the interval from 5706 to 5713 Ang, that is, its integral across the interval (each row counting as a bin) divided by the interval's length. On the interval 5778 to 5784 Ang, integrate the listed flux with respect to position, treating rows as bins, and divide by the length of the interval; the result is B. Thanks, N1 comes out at 1.02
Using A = 162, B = 165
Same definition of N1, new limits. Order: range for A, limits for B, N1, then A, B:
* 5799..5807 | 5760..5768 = 1.04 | 146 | 152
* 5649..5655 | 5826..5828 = 1.04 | 164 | 171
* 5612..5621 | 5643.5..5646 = 1.24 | 141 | 175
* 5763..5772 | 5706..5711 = 1.07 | 154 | 165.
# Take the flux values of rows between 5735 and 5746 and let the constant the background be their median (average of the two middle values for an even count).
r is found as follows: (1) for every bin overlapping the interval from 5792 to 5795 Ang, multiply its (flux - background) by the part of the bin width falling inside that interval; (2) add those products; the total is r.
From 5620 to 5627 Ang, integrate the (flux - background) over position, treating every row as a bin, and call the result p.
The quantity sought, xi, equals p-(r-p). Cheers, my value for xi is 74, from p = 83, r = 93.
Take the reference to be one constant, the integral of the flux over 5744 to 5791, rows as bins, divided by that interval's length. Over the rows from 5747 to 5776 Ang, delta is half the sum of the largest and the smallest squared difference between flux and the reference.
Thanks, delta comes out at 521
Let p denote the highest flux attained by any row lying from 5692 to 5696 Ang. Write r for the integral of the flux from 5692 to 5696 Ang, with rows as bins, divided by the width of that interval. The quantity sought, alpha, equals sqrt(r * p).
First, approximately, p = 168.5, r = 161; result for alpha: 165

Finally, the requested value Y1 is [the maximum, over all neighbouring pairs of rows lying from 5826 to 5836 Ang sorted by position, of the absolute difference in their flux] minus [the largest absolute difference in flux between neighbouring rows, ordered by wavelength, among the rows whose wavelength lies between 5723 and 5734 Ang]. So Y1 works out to 34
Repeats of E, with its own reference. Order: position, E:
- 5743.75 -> 0.040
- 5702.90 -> 0.010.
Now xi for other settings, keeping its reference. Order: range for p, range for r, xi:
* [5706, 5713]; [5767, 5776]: 147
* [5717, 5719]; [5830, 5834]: 29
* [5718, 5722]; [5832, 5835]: 118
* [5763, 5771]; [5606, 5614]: 226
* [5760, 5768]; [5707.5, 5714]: 160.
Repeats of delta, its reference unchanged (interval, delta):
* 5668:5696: 472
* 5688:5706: 472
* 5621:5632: 178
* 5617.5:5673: 549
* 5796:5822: 271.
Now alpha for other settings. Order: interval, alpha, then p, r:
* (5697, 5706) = 160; 167.3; 153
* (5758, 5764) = 154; 157.2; 151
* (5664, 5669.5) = 168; 171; 165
